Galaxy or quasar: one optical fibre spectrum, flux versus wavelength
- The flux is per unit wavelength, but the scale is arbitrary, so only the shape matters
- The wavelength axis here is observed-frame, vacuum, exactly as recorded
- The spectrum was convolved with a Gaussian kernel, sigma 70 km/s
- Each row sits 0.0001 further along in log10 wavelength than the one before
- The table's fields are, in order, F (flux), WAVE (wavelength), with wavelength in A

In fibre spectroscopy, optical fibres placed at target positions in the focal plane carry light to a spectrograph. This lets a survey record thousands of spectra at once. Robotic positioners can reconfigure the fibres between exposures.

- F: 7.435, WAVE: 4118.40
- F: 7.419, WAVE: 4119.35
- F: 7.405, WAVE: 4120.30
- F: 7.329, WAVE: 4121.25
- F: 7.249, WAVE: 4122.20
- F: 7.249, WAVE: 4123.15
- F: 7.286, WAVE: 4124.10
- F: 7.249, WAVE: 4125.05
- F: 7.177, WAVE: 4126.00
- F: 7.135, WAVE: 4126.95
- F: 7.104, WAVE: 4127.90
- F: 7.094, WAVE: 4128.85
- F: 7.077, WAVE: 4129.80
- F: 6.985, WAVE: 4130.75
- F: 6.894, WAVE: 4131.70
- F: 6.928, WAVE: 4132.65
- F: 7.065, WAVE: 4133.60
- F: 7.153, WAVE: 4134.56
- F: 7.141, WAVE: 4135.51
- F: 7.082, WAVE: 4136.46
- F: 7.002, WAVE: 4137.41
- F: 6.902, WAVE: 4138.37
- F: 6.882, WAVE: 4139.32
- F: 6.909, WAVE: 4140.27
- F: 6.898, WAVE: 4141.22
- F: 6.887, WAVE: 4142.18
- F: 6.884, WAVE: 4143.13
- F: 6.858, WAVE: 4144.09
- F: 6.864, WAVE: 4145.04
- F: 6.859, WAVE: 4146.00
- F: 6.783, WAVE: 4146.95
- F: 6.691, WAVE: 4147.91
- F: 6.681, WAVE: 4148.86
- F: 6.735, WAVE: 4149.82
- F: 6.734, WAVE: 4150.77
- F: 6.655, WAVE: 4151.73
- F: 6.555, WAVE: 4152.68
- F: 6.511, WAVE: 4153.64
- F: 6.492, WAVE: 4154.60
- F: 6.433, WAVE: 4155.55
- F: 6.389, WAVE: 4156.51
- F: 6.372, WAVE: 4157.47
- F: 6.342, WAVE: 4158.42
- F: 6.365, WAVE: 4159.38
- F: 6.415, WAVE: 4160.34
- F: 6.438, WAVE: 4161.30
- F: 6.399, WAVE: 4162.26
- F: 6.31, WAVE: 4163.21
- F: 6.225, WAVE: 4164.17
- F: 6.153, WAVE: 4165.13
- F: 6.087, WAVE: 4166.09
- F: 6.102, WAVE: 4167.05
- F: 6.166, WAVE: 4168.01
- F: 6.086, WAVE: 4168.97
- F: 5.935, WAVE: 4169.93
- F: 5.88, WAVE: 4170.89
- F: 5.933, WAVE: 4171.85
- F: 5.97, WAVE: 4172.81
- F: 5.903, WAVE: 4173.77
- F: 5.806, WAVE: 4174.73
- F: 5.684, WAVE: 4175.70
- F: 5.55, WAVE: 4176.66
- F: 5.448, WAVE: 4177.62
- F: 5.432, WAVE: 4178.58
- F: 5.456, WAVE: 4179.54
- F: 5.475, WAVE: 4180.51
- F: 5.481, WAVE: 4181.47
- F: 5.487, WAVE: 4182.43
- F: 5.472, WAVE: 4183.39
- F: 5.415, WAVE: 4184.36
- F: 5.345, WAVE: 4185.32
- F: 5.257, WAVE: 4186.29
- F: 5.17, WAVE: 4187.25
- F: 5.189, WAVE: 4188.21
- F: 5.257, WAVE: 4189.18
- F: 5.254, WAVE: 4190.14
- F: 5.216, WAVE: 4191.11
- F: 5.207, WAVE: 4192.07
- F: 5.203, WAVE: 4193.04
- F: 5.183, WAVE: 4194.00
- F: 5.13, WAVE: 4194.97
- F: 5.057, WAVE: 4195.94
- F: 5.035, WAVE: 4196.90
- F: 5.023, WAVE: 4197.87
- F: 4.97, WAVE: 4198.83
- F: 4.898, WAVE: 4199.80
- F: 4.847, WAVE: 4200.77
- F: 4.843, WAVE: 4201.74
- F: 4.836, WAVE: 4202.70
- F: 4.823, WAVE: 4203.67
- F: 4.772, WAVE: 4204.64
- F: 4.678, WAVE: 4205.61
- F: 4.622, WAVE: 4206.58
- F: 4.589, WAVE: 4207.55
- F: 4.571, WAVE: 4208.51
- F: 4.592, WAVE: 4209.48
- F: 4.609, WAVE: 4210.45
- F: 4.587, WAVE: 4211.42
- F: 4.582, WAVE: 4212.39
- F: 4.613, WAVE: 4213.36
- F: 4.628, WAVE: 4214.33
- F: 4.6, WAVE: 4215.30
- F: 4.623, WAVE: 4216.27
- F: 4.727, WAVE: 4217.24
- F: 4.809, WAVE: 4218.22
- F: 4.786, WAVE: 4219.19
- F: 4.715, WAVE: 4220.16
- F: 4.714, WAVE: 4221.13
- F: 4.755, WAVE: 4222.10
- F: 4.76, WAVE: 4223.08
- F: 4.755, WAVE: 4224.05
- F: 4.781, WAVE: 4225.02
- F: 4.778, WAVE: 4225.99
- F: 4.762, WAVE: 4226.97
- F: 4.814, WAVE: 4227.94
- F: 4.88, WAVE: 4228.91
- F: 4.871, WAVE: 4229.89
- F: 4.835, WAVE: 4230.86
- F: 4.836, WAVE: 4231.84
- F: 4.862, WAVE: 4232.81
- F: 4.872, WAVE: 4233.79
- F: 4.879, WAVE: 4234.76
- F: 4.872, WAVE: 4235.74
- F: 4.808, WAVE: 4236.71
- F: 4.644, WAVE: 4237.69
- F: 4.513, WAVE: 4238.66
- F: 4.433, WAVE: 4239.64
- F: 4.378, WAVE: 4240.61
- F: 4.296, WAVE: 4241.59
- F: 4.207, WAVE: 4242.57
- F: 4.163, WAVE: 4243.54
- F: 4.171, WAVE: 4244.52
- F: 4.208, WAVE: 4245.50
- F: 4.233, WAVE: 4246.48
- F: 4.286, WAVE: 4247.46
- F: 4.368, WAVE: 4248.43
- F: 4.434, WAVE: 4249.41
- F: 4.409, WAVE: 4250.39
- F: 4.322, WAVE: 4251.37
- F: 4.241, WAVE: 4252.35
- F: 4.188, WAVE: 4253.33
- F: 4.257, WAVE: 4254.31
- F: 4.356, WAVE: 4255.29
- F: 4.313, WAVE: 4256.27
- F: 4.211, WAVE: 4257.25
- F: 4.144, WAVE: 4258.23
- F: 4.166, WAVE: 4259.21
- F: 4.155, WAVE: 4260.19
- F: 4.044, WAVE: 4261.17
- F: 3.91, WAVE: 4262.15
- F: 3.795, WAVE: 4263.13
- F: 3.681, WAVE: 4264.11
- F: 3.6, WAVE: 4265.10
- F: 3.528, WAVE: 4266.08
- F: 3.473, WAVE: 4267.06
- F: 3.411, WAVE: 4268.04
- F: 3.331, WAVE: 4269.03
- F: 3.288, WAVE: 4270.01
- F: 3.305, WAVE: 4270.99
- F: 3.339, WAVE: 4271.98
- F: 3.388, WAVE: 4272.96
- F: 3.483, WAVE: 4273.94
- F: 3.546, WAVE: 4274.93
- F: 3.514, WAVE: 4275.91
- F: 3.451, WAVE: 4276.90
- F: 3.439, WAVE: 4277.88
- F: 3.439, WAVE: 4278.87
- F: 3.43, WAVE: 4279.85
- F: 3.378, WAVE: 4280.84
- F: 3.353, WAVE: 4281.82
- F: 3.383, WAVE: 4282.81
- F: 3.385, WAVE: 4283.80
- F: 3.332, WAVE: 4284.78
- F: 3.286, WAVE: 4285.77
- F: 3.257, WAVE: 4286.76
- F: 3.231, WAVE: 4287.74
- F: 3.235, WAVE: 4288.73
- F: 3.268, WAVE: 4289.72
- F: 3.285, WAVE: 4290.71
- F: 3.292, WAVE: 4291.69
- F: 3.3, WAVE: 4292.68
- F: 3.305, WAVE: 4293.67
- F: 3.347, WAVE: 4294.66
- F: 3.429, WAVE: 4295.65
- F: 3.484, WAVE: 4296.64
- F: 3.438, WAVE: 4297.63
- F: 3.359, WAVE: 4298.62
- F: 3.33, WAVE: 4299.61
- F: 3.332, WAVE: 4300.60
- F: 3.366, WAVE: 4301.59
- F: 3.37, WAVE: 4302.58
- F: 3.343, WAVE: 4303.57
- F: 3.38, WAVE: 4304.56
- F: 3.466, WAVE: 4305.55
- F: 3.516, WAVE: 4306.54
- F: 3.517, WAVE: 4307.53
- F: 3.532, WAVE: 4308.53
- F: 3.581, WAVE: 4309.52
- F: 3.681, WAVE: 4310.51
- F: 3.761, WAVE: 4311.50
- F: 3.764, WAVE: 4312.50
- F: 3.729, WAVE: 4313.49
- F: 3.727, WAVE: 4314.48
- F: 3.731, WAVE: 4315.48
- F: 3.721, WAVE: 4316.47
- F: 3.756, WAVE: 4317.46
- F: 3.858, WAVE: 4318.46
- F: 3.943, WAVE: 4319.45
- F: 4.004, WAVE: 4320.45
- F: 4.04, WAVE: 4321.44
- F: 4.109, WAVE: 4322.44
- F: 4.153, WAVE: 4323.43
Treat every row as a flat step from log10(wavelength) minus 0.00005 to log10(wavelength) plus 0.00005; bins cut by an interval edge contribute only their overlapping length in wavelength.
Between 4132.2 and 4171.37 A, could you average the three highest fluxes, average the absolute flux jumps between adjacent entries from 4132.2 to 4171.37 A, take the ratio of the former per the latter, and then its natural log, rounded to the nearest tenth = 4.9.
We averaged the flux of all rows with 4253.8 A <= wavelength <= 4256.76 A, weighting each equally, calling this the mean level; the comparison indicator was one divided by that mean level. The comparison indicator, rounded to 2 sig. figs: 0.23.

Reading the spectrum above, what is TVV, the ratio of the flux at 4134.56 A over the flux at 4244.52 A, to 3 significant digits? 1.71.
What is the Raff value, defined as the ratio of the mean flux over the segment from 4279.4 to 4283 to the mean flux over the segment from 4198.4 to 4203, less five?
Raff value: -4.31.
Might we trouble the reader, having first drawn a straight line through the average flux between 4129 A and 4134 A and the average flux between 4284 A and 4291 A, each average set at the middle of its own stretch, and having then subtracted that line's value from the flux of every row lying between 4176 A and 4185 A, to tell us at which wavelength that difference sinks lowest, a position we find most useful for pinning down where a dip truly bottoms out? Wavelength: 4177.62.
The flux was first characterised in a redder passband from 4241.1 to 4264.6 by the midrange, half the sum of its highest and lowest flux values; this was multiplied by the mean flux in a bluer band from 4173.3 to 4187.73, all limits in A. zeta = 22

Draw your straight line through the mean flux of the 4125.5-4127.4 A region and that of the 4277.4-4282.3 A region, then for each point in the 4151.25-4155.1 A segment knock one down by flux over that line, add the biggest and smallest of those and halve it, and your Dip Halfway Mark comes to -0.010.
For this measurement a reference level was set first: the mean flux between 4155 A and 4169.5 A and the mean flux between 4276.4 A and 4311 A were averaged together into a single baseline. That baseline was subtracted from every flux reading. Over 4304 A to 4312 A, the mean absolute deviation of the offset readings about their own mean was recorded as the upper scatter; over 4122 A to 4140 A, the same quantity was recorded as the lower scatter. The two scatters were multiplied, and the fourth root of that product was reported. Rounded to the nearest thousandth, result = 0.309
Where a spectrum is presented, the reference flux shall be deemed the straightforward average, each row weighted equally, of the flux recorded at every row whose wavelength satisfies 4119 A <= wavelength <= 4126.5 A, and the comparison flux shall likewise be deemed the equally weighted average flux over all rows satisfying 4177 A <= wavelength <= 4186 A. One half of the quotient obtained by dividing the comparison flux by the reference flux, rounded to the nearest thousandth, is 0.373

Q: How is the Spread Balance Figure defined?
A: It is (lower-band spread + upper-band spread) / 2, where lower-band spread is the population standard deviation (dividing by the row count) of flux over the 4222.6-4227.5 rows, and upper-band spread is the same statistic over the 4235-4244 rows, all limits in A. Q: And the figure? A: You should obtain 0.12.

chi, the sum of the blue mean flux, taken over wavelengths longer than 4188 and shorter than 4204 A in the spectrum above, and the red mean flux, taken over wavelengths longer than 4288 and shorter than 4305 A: 8.4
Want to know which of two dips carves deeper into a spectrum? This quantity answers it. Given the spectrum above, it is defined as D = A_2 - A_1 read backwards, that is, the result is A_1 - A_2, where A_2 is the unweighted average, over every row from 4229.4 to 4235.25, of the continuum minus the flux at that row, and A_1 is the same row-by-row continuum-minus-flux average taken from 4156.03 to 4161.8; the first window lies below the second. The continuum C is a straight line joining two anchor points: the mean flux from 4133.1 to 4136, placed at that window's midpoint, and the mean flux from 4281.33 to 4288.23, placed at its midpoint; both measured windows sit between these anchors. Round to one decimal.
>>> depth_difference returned 0.3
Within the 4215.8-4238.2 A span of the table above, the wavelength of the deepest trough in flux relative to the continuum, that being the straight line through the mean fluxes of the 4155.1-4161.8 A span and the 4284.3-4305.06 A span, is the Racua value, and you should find 4216.27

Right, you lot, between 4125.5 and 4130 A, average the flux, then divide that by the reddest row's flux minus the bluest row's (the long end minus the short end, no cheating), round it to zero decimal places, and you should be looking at -71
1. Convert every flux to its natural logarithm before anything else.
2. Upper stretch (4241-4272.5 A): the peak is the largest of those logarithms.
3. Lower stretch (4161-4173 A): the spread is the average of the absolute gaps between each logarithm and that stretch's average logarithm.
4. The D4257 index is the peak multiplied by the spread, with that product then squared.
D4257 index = 0.0012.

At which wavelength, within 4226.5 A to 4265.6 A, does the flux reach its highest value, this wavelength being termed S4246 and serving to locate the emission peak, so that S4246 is 4228.91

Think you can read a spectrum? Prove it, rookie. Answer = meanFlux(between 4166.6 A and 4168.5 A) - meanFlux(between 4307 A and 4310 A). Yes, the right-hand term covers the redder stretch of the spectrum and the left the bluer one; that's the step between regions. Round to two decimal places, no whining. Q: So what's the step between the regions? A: 2.59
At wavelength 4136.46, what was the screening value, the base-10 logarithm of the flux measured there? 0.85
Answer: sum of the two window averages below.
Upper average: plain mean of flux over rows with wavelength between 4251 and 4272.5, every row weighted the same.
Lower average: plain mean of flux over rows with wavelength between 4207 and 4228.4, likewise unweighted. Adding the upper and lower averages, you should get 8.6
